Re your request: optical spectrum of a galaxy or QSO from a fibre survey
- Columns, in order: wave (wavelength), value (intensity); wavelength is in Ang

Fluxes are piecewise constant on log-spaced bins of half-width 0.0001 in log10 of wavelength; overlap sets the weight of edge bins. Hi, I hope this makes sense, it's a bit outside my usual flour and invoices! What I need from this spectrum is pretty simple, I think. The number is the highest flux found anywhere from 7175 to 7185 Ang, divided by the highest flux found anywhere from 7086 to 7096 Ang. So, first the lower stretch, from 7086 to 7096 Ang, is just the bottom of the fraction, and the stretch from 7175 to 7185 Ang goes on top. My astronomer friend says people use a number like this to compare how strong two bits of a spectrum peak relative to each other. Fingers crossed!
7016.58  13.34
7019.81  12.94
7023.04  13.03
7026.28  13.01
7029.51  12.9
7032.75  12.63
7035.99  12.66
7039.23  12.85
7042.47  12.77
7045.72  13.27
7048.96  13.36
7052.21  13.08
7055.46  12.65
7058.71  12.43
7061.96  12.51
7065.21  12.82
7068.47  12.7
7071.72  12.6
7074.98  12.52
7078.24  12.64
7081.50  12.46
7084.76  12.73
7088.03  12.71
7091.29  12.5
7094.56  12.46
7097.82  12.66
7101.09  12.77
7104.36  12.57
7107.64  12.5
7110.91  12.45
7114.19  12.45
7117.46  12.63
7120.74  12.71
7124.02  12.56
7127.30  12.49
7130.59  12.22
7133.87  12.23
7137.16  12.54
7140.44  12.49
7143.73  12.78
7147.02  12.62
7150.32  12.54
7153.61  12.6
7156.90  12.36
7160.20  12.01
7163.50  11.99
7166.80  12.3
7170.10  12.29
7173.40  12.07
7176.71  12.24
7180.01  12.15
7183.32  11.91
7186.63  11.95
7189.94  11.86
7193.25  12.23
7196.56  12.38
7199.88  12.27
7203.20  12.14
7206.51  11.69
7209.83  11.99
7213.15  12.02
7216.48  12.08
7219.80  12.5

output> 0.96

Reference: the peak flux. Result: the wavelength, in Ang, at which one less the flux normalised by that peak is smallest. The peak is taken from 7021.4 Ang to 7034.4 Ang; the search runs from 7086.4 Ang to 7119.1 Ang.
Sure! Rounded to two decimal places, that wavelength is 7101.09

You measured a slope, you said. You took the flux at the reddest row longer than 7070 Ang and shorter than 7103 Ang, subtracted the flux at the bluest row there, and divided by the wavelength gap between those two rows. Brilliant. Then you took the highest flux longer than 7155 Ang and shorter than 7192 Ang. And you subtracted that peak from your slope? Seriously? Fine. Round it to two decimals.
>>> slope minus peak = -12.35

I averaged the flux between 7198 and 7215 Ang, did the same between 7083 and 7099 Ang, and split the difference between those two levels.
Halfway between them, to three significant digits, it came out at 12.3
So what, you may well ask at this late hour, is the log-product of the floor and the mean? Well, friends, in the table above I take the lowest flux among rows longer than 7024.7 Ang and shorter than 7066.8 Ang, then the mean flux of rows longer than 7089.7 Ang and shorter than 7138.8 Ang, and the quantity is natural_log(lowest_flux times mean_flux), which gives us 5.047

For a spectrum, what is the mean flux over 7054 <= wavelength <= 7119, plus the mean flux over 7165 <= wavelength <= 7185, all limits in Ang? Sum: 24.7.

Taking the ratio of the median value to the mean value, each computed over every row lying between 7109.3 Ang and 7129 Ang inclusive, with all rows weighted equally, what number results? 1.00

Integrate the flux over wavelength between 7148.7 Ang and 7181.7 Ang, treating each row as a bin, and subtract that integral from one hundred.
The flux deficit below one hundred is -304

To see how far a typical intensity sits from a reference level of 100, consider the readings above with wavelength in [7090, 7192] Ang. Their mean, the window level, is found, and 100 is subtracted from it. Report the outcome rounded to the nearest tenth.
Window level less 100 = -87.6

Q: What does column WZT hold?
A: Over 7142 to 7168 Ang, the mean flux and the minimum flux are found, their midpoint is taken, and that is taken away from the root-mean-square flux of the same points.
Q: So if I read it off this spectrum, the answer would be 0.21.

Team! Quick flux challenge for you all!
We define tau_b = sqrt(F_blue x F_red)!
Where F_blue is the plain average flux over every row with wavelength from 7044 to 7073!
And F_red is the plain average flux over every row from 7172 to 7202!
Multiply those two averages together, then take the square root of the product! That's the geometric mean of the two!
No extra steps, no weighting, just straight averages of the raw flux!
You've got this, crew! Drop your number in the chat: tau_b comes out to 12.5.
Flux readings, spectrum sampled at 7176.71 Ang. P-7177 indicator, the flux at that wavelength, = 12.24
